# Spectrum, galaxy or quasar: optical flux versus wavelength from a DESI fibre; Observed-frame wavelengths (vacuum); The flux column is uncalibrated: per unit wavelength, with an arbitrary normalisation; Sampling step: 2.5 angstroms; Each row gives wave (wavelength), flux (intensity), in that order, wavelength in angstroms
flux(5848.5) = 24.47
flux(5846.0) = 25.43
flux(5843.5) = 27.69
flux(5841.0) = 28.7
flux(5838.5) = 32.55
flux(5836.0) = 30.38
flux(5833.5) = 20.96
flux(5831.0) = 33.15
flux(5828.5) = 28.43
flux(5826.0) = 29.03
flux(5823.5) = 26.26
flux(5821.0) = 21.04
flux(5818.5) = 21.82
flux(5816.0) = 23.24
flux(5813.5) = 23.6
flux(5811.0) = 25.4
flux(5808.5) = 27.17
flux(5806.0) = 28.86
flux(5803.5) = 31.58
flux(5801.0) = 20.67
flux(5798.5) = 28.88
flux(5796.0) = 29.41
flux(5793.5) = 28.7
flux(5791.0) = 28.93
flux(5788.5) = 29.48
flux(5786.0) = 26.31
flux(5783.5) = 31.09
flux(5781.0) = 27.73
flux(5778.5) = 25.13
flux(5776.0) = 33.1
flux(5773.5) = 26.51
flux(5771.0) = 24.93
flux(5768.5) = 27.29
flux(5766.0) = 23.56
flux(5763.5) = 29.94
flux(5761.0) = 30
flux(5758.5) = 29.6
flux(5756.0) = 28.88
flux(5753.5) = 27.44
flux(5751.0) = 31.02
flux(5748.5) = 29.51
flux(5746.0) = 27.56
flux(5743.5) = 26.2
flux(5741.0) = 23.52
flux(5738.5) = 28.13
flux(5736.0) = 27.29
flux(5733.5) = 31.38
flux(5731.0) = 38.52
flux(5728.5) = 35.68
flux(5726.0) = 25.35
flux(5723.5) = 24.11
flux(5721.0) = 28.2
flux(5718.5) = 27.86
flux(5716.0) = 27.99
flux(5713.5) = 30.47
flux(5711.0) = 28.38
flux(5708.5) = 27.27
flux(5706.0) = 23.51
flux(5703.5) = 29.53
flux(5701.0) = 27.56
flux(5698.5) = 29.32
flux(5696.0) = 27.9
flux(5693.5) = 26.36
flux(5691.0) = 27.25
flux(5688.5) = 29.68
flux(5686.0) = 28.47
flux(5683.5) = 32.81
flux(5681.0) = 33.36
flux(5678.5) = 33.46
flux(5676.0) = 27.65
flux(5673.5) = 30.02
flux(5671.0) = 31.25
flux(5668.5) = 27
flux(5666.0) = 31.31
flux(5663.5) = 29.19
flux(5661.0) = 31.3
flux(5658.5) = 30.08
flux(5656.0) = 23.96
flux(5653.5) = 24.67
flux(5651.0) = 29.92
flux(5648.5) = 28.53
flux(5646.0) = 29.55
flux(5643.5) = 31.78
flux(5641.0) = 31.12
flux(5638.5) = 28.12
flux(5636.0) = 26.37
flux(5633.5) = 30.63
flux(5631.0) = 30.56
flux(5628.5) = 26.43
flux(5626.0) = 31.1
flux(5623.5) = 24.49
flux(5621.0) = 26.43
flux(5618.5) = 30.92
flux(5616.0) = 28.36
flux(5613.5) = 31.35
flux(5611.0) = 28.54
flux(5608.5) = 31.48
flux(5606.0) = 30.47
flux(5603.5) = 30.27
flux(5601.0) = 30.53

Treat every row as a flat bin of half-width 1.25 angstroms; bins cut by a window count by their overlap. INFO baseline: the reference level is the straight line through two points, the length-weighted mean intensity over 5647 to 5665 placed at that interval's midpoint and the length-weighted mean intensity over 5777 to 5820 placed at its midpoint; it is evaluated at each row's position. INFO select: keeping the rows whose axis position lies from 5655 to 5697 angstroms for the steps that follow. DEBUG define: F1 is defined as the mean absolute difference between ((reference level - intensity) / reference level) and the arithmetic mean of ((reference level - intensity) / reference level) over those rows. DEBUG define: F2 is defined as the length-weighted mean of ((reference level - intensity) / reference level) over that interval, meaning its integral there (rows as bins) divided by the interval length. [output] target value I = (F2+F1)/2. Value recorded 0.012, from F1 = 0.074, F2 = -0.050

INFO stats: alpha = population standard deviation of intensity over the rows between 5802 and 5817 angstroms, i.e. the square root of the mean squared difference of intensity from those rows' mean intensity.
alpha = 2.94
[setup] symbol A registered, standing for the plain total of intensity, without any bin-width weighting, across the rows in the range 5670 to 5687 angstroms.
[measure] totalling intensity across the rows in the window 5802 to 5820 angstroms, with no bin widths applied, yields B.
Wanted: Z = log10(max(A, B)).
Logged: 2.34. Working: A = 217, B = 182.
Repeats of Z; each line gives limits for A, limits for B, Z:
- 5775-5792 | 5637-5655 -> 2.31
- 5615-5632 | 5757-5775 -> 2.30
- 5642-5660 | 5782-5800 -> 2.31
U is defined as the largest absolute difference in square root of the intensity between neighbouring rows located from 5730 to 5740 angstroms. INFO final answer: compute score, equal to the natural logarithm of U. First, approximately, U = 0.60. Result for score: -0.5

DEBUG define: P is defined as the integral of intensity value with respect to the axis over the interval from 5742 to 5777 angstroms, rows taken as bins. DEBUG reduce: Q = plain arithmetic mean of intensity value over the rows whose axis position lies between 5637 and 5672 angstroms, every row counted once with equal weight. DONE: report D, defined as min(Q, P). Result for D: 29.1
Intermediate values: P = 986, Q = 29.1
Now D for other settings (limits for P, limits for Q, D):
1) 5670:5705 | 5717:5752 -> 28.9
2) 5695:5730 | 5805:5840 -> 26.6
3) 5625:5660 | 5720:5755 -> 28.9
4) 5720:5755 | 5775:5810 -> 28.4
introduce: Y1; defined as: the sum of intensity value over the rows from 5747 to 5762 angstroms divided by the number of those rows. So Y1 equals 29.4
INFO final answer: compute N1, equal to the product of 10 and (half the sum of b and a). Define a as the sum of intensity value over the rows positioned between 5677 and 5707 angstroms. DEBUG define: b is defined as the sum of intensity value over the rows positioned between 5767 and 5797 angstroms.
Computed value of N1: 3439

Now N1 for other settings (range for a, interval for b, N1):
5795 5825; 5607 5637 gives 3273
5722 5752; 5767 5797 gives 3434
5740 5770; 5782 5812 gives 3355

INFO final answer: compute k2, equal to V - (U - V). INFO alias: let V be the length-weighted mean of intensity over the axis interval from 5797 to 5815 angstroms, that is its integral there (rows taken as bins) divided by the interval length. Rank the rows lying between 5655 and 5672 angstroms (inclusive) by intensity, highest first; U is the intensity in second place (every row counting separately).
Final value 21.9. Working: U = 31.3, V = 26.6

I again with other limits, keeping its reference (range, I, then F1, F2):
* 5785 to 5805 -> 0.022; 0.084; -0.039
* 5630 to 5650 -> 0.005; 0.050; -0.040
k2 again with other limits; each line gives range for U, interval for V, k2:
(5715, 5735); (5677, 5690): 27.1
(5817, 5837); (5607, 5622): 28.8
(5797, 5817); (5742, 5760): 28.2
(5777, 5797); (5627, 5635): 28.9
